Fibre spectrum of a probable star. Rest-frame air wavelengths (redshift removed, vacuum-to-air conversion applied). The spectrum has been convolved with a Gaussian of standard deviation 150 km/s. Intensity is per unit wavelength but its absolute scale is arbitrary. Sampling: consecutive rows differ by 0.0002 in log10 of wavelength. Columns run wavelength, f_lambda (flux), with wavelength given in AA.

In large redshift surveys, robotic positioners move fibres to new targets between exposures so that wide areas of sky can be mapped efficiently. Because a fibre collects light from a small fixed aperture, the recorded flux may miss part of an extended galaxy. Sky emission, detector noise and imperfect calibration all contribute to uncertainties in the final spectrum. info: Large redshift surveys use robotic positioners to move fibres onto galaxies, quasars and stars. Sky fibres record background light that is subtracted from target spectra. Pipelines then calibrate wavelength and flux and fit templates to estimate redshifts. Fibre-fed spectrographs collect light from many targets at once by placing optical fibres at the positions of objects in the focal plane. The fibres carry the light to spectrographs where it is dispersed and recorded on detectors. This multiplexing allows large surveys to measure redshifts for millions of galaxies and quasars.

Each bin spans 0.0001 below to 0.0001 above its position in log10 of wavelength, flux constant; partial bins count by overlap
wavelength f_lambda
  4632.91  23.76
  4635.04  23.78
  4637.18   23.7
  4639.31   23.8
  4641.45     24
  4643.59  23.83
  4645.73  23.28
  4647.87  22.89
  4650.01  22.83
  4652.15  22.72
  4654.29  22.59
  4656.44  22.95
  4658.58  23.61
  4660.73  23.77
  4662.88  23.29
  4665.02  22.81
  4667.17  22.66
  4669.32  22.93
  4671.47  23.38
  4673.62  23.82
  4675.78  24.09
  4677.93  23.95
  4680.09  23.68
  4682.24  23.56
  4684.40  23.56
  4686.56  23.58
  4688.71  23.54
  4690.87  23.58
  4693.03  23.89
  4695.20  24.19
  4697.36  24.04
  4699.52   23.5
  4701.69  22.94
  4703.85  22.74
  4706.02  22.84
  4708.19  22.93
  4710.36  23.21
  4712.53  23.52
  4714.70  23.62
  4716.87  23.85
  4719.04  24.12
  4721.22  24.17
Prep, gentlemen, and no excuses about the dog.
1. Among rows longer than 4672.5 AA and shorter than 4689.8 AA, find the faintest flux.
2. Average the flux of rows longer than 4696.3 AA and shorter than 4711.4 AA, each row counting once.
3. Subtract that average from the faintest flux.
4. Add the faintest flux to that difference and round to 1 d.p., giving 23.9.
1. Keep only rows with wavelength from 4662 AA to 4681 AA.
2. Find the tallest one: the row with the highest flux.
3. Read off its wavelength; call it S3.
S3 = 4675.78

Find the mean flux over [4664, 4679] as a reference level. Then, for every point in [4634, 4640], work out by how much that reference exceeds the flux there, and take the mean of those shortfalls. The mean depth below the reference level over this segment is -0.38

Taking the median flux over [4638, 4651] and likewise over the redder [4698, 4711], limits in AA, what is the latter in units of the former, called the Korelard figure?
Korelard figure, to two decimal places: 0.97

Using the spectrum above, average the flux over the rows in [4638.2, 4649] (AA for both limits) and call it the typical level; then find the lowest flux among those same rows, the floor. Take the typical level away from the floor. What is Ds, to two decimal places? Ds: -0.67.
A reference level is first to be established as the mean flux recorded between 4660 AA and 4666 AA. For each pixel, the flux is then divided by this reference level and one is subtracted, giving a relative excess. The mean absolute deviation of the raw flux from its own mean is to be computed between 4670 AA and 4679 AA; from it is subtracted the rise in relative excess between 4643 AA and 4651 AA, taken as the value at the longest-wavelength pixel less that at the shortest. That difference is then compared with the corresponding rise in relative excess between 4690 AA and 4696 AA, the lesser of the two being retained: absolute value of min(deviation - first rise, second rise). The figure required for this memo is 0.026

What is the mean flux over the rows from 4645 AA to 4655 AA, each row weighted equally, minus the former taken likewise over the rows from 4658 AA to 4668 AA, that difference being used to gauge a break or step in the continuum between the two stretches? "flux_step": -0.4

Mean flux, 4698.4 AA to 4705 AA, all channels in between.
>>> 23.1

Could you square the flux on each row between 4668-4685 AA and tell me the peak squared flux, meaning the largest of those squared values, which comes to 580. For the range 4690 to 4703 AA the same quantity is 585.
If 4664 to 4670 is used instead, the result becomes 526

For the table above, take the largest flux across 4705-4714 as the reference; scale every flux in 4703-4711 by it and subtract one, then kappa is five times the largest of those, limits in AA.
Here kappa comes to -0.066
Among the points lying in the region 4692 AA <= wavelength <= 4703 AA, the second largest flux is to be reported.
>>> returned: 24.04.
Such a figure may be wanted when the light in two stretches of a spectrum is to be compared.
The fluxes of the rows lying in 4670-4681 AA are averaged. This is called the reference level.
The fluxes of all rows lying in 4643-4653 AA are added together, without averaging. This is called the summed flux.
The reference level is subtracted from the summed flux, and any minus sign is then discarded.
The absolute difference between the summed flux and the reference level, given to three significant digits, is 91.8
